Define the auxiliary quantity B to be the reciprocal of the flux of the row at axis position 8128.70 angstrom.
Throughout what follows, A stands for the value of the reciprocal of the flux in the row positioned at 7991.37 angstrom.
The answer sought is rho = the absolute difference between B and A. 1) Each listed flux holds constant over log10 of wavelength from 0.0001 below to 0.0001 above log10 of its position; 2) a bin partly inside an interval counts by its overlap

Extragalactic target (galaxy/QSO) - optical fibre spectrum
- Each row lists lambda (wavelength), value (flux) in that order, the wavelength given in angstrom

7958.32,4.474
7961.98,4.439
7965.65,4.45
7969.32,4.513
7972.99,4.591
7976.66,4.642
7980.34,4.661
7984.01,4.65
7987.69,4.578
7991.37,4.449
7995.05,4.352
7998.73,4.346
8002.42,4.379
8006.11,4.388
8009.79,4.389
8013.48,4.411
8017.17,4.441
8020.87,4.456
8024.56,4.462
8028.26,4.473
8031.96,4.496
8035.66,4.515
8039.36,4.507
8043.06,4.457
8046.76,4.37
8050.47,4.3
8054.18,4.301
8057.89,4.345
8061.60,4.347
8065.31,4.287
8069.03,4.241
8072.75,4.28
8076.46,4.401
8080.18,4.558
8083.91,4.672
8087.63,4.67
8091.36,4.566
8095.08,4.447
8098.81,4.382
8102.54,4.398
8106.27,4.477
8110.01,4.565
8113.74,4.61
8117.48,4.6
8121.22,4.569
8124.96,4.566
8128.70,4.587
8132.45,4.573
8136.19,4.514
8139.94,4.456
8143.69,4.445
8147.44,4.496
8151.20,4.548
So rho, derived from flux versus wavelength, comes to 0.0068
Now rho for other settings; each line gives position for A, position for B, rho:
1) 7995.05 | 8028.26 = 0.0062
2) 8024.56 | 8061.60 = 0.0059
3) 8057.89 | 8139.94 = 0.0057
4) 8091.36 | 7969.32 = 0.0026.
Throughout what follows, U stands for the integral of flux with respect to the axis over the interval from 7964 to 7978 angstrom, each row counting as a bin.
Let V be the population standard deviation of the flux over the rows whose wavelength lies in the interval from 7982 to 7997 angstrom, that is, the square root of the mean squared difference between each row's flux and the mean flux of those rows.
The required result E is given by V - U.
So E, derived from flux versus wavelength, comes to -63.6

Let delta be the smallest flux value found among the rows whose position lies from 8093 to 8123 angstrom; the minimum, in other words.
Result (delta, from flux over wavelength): 4.382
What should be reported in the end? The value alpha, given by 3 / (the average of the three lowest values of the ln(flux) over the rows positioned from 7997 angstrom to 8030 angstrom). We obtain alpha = 2.03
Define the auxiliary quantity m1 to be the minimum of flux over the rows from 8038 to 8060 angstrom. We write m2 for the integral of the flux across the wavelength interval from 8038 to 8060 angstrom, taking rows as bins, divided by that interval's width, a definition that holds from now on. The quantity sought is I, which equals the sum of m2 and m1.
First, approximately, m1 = 4.3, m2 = 4.38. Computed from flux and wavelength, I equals 8.68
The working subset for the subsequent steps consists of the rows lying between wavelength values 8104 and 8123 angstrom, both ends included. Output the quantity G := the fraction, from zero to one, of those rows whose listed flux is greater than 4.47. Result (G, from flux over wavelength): 1.0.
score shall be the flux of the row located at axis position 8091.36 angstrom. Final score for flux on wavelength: 4.566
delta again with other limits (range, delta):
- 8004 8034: 4.388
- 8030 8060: 4.3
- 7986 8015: 4.346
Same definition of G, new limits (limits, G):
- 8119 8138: 1.0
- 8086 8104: 0.4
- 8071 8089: 0.6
